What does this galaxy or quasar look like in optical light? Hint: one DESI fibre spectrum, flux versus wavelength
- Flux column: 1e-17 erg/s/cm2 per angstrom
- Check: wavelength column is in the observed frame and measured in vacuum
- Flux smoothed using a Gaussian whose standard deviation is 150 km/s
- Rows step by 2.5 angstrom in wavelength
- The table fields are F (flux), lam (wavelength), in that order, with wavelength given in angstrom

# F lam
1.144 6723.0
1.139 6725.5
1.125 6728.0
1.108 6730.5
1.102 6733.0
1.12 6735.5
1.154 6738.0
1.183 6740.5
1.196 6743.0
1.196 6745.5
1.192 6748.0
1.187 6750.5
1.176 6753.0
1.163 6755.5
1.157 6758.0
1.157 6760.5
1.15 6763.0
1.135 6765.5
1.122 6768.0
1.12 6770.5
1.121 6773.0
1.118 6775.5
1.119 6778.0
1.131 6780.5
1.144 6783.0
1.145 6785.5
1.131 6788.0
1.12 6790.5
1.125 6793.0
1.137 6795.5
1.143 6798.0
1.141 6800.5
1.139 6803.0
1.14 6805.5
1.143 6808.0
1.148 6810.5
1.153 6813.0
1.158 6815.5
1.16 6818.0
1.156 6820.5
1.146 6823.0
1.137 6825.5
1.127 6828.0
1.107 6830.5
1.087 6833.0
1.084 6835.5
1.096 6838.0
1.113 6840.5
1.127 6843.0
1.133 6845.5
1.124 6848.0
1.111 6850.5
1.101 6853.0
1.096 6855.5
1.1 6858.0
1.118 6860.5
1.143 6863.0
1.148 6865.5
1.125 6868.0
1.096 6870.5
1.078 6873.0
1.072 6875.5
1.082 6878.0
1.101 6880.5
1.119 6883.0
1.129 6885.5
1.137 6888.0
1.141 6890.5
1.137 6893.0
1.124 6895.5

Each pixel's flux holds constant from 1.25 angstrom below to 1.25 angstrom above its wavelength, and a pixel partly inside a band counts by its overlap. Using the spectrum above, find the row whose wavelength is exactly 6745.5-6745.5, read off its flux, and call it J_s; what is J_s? 1.196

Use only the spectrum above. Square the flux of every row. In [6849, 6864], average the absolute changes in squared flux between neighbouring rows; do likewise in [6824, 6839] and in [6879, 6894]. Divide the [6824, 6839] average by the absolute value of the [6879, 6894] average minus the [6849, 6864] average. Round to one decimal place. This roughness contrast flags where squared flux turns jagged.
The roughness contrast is 3.6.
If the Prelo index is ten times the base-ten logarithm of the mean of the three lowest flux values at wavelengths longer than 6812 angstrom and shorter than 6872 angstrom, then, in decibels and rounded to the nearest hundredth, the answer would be 0.37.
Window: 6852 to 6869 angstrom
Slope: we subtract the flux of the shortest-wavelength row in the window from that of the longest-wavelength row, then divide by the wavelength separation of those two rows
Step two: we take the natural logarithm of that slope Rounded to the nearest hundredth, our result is -6.44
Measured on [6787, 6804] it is -7.54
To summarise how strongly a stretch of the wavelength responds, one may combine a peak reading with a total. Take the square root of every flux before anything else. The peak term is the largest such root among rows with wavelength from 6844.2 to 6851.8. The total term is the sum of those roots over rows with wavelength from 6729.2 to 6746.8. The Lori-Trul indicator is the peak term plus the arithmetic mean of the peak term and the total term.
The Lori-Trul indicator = 5.4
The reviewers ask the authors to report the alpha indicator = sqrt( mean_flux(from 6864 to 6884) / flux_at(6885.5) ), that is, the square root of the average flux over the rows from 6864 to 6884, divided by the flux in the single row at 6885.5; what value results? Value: 0.99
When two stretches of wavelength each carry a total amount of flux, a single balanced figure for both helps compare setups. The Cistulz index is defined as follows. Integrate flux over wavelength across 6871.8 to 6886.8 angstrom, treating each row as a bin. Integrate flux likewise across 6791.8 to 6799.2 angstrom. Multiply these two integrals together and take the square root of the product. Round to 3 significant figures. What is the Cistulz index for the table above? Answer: 11.8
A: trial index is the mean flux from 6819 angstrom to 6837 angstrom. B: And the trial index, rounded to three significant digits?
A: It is 1.12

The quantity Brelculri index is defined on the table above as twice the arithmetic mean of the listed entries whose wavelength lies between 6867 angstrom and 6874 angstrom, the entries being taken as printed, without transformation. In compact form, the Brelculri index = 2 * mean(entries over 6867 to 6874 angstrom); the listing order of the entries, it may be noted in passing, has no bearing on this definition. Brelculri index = 2.20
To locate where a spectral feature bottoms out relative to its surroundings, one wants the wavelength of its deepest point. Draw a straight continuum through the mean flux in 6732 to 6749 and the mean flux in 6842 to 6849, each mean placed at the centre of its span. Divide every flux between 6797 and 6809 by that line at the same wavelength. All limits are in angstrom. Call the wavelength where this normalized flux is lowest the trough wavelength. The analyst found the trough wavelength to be 6803.0 angstrom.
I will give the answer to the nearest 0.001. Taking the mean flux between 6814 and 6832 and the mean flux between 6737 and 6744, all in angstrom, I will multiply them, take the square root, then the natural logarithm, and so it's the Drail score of 0.148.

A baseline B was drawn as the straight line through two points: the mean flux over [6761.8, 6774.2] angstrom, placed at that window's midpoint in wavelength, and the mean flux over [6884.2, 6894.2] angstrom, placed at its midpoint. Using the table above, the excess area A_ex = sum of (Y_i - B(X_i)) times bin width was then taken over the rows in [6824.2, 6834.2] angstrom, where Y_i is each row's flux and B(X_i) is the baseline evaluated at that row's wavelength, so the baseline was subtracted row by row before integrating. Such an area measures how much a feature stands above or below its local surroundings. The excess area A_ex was -0.18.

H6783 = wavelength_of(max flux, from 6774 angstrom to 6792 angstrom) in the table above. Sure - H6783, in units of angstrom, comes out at 6785.5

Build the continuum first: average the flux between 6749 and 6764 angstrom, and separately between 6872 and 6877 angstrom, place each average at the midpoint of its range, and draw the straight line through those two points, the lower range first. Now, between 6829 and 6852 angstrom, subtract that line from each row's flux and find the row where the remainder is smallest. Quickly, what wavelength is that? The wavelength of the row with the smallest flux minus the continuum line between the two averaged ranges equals 6835.5 angstrom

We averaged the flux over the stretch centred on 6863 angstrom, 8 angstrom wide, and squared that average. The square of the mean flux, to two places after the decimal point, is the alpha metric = 1.29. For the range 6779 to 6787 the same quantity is 1.30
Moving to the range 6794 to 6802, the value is 1.30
